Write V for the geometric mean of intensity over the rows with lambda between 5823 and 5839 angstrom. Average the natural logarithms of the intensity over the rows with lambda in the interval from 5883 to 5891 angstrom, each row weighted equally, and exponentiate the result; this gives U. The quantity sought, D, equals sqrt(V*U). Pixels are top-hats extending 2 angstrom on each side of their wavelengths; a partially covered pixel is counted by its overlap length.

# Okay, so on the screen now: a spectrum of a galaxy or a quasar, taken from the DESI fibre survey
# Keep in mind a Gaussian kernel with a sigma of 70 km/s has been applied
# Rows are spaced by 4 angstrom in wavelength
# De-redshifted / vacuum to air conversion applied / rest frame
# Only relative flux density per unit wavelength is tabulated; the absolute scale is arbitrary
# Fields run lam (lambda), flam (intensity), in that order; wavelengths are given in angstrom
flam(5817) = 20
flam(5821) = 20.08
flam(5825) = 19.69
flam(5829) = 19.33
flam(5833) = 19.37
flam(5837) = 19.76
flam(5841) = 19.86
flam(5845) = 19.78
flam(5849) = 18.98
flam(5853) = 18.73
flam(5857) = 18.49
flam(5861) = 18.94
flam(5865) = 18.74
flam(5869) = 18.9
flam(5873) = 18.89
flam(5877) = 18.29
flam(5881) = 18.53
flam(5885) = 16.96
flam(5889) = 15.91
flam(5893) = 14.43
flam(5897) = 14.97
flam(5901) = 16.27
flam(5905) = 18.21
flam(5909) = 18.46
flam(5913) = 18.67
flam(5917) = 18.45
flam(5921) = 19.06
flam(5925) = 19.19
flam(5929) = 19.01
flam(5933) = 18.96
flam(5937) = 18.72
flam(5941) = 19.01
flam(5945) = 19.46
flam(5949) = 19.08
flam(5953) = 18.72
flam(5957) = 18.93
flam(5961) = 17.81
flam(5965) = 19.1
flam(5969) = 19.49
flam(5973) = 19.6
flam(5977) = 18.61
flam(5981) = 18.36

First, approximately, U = 16.4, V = 19.5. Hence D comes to 17.9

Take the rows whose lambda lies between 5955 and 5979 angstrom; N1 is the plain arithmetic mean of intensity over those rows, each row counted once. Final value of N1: 18.9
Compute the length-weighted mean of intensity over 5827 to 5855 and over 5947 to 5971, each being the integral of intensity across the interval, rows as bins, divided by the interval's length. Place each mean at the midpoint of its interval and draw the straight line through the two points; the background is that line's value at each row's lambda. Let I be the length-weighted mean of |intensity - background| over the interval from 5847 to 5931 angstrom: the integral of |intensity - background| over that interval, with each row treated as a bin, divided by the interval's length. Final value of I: 1.20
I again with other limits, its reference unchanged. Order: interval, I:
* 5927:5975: 0.34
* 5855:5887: 0.80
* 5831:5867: 0.45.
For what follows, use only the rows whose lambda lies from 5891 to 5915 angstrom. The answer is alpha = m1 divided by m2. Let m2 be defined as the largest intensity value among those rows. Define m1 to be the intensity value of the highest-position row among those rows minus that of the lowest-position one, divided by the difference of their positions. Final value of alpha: 0.0114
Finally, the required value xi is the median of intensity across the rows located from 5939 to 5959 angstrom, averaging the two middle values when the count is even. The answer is 19.0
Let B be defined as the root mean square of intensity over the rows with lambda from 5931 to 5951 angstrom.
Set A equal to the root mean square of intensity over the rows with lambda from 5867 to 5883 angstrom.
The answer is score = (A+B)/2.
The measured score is 18.9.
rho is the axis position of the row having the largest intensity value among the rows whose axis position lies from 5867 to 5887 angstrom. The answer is 5869 angstrom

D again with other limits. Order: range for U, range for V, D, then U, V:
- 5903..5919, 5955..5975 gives 18.7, 18.4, 19.0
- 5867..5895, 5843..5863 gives 18.1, 17.3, 19.0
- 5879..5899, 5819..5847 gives 17.8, 16.1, 19.7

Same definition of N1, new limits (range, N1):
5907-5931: 18.8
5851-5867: 18.7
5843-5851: 19.4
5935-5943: 18.9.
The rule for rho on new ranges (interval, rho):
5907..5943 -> 5925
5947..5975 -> 5973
